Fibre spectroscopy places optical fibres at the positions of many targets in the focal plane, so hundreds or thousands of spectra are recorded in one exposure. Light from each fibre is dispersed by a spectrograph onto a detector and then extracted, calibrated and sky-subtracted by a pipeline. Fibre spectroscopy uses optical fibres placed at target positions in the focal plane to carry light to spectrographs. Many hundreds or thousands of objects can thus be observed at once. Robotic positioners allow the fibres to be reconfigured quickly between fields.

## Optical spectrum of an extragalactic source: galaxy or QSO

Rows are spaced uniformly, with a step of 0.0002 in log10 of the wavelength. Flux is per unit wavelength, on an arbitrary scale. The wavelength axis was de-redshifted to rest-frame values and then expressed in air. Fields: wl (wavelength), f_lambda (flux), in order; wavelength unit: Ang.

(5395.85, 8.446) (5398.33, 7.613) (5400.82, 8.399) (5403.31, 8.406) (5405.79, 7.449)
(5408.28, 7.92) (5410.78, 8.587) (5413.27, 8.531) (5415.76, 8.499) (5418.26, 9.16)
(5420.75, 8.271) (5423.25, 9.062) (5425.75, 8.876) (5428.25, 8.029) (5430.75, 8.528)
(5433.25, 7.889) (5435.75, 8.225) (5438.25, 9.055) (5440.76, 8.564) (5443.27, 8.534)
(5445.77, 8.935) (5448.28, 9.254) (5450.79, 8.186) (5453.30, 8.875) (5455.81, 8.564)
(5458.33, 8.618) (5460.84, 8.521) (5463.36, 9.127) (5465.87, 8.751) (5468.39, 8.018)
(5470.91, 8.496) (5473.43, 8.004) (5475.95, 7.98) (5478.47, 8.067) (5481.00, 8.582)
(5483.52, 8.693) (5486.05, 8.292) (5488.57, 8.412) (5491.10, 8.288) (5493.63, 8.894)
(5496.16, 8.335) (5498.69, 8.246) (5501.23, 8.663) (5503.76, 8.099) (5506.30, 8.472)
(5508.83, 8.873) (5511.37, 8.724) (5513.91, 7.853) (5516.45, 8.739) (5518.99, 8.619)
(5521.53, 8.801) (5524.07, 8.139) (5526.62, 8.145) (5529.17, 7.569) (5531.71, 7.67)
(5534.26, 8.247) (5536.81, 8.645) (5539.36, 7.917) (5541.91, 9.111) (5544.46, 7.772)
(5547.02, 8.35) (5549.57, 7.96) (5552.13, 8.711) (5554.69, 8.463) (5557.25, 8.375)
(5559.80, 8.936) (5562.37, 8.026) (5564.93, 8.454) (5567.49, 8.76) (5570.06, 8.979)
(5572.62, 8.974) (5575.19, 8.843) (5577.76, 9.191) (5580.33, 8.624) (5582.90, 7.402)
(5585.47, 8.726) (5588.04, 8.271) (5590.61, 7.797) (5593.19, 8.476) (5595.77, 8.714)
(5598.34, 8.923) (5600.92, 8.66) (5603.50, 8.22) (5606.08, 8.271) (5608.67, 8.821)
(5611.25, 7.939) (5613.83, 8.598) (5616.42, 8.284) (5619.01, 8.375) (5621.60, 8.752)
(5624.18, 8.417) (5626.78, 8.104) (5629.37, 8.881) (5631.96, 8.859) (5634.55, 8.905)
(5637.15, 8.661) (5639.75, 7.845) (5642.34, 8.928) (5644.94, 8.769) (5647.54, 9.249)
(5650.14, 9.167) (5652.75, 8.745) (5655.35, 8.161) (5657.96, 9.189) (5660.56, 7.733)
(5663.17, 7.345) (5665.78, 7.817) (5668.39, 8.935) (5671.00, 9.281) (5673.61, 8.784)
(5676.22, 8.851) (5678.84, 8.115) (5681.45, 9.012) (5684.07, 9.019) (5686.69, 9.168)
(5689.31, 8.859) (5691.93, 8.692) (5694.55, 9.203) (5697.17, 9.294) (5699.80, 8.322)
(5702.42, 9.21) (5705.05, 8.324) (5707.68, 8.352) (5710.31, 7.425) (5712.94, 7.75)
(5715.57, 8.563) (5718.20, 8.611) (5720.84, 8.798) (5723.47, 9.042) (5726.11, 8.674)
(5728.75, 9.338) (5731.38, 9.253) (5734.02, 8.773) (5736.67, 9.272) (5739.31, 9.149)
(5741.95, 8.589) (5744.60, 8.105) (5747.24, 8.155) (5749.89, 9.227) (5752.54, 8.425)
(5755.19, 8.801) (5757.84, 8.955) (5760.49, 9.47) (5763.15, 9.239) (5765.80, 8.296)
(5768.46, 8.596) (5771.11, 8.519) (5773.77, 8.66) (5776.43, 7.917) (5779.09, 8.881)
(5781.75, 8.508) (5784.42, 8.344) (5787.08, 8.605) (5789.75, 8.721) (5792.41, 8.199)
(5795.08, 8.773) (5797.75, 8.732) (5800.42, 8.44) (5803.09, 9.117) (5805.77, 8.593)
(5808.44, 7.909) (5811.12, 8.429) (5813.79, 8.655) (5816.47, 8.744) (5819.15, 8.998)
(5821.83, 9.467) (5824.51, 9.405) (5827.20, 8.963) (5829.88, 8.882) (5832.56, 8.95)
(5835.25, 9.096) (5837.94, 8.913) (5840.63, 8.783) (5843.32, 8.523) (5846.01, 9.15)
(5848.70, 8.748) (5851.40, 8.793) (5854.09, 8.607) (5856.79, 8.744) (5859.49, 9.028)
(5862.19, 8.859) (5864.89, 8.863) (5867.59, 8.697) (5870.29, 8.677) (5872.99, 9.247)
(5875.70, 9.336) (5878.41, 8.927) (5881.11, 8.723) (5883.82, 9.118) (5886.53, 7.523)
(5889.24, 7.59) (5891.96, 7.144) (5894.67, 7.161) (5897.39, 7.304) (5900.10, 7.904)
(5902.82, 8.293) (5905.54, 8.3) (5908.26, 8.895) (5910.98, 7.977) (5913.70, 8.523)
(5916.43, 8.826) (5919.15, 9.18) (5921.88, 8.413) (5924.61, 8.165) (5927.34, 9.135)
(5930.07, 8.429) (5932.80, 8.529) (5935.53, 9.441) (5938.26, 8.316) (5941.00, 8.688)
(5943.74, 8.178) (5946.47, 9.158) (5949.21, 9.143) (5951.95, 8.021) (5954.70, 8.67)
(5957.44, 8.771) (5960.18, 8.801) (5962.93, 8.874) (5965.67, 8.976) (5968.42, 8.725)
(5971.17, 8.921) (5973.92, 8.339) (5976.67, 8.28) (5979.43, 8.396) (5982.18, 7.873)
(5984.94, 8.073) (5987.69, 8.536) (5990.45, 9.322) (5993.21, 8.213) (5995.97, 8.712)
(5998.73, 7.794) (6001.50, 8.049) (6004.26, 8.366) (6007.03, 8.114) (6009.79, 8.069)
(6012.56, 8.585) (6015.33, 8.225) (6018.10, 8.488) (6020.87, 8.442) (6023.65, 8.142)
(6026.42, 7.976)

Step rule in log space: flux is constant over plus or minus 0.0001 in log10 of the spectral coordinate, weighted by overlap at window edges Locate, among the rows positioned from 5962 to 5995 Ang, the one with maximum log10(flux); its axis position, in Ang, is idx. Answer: 5990.45 Ang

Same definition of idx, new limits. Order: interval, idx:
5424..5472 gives 5448.28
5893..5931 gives 5919.15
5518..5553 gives 5541.91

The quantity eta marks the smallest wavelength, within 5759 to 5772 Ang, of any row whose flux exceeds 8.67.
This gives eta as 5760.49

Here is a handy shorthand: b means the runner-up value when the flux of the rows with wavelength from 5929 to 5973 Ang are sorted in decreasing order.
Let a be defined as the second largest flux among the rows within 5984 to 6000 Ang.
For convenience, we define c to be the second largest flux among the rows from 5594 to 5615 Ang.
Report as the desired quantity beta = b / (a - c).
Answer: -84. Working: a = 8.712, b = 9.158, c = 8.821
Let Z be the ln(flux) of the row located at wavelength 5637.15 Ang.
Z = 2.16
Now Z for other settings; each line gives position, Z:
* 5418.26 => 2.21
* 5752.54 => 2.13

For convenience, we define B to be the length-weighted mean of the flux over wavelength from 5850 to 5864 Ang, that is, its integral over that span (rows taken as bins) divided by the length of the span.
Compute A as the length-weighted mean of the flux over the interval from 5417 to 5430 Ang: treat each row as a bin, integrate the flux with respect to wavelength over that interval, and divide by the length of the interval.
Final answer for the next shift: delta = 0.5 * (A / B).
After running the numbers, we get 0.49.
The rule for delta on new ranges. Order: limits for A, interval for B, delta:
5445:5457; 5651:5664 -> 0.53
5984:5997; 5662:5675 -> 0.51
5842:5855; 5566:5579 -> 0.49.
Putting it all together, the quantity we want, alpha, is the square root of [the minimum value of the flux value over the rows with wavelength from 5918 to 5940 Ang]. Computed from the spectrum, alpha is 2.86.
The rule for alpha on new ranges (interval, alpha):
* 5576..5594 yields 2.72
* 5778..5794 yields 2.86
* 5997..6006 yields 2.79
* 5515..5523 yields 2.94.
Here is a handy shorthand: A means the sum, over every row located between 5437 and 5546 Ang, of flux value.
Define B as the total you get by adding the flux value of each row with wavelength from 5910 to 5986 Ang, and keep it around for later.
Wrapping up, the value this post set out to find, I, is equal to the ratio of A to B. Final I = 1.5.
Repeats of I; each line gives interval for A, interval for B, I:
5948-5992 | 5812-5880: 0.6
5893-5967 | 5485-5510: 2.7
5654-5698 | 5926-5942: 2.8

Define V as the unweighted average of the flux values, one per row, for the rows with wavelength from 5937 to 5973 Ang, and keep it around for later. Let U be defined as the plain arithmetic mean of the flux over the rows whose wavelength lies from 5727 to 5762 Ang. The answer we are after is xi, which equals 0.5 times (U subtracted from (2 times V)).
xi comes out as 4.3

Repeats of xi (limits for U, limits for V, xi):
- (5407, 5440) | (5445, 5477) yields 4.3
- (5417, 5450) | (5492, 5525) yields 4.2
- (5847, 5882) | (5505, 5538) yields 3.9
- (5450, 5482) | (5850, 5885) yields 4.7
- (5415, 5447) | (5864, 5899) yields 4.0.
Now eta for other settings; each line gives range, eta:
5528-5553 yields 5541.91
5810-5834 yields 5816.47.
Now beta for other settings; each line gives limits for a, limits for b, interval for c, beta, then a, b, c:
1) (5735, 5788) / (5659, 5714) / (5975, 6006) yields 17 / 9.272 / 9.281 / 8.712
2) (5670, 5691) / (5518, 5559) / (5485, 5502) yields 17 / 9.168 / 8.801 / 8.663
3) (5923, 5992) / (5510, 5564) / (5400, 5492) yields 55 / 9.322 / 8.936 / 9.16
